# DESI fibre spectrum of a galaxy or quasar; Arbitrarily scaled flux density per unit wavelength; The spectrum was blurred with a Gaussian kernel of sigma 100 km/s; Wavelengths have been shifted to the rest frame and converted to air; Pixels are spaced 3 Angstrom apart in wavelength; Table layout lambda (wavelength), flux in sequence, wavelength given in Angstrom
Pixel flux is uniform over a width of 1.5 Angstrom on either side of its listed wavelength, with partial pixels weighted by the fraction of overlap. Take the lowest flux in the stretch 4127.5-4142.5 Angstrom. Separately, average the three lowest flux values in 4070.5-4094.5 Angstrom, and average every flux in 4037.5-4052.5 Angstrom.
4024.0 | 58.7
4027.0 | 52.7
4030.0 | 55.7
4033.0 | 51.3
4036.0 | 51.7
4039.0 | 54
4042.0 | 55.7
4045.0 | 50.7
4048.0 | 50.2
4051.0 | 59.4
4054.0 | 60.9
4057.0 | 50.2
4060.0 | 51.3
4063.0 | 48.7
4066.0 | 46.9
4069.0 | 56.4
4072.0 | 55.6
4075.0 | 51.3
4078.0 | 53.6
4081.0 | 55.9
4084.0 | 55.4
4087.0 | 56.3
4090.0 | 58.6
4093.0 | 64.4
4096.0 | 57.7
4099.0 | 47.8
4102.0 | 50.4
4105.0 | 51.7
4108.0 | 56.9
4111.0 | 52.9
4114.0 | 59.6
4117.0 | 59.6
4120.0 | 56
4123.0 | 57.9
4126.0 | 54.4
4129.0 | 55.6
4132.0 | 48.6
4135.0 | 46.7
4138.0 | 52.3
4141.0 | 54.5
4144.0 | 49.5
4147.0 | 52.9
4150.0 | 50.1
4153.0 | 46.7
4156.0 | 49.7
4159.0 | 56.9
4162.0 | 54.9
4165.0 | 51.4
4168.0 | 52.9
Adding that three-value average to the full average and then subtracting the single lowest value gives 61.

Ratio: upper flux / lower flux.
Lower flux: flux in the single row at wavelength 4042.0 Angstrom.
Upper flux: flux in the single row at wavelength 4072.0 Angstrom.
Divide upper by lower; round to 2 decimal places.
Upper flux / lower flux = 1.00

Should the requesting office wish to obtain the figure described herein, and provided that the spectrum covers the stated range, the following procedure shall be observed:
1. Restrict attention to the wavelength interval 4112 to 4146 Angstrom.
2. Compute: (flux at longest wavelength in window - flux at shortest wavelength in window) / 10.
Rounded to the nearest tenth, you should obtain -1.0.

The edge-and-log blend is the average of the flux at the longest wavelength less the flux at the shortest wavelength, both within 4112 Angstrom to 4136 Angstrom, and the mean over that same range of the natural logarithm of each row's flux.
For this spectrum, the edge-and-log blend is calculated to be -4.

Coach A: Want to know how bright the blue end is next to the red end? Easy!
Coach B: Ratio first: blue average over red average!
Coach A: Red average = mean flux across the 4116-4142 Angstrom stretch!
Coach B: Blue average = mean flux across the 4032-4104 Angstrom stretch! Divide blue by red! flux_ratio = 1.00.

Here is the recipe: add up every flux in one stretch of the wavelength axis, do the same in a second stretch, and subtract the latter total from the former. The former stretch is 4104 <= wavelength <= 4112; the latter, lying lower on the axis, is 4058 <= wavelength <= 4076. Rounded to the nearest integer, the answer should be -149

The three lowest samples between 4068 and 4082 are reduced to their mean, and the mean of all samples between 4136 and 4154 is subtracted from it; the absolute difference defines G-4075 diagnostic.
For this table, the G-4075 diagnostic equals 2.5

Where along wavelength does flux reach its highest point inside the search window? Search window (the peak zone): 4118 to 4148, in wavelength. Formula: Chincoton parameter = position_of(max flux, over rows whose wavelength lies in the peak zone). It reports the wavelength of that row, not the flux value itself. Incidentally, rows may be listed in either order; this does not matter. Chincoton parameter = 4123.0 Angstrom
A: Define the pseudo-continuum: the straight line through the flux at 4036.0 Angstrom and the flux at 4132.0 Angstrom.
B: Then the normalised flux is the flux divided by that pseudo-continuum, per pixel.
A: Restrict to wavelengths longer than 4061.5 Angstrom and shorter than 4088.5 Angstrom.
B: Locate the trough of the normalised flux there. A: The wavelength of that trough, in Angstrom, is 4066.0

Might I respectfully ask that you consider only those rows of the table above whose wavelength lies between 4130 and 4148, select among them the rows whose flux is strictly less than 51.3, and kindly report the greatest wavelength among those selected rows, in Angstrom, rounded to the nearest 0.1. 4144.0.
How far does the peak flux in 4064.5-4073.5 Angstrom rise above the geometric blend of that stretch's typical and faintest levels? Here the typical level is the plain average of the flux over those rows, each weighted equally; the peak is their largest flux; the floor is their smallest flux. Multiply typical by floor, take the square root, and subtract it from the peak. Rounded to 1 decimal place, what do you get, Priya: 6.6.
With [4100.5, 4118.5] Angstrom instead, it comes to 6.9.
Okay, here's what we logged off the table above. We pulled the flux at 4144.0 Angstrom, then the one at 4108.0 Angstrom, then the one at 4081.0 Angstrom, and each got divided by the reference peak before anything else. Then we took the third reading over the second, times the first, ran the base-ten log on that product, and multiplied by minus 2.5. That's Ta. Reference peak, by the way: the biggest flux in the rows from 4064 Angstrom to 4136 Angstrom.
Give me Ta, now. 0.30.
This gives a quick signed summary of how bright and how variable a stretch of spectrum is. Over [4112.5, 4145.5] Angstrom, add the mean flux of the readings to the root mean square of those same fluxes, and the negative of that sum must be -108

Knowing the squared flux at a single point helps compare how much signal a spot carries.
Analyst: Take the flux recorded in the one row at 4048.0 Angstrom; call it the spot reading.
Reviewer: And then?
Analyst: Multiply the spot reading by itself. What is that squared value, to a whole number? 2520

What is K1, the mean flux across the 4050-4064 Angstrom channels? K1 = 54.1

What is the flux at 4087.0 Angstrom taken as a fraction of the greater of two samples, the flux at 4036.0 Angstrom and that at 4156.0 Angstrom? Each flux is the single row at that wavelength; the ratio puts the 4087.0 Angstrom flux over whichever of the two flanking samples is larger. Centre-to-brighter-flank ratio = 1.09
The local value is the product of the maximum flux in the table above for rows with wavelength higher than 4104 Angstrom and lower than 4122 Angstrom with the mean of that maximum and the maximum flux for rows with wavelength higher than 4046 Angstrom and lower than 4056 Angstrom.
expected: 3591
